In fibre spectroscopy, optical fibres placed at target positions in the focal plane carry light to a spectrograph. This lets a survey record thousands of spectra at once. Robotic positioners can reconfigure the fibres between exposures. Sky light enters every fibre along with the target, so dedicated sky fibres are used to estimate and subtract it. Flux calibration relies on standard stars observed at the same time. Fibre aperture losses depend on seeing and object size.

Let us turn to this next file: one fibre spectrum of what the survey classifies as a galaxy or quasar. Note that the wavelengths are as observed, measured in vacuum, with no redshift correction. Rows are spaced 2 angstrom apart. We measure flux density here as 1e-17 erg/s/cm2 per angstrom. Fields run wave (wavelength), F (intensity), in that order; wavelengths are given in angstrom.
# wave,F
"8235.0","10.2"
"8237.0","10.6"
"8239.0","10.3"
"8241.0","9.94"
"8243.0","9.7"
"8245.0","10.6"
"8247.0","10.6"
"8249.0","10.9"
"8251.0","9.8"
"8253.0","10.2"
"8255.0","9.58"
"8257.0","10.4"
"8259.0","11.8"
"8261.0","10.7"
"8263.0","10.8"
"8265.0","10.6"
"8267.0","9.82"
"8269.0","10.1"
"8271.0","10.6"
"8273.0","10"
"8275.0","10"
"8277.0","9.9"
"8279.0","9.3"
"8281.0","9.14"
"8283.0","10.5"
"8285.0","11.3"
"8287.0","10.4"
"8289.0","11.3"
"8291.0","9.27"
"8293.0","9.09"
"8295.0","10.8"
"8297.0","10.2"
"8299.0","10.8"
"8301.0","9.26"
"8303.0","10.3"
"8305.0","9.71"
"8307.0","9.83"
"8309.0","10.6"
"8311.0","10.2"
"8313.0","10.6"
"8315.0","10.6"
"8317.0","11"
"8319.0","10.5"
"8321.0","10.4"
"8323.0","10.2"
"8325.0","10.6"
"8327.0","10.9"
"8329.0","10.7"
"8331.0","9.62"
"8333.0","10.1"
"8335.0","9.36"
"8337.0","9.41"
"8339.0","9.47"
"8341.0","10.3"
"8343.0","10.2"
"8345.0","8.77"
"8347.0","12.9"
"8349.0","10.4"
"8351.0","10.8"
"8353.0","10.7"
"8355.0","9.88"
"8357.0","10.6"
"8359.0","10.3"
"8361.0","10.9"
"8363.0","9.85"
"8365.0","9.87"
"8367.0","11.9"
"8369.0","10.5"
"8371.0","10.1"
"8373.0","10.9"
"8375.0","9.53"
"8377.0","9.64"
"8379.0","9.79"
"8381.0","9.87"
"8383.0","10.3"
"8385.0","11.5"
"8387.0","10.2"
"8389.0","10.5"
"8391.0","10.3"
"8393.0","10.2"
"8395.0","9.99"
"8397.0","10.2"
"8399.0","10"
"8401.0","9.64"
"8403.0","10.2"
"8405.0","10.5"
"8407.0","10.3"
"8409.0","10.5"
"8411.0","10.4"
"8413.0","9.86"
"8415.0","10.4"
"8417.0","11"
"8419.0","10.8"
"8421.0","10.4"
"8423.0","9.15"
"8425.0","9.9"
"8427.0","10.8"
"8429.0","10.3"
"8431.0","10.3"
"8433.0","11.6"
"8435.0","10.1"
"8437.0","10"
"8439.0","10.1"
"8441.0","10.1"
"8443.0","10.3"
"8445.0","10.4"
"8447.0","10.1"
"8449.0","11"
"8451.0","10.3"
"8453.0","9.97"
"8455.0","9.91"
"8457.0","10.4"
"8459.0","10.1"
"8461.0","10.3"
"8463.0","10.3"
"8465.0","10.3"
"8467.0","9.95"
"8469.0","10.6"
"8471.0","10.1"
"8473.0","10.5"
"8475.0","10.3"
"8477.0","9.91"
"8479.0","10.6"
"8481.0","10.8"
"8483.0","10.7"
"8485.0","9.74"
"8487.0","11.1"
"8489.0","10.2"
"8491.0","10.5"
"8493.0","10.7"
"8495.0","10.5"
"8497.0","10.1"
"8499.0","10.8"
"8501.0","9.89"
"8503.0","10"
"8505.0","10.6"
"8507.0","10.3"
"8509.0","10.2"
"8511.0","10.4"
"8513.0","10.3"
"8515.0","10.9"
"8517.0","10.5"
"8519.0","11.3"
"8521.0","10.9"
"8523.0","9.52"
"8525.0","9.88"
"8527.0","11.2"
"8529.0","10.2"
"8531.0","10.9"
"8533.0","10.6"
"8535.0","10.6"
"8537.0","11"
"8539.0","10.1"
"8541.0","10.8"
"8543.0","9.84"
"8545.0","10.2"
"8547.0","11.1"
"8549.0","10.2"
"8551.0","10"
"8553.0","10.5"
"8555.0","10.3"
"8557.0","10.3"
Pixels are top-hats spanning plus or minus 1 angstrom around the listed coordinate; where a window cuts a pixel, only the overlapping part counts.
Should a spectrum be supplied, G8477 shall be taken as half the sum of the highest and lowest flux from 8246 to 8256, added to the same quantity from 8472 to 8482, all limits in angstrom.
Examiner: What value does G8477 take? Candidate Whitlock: 20.6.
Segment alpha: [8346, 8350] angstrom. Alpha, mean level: 11.65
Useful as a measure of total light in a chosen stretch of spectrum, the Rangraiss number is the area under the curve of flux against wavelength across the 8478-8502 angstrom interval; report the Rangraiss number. 251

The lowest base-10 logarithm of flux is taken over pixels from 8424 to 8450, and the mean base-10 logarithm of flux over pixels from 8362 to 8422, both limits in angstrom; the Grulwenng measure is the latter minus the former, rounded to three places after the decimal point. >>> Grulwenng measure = 0.017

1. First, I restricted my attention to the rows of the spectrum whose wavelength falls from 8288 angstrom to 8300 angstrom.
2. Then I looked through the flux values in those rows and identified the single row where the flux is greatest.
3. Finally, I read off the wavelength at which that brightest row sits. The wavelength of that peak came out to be 8289.0 angstrom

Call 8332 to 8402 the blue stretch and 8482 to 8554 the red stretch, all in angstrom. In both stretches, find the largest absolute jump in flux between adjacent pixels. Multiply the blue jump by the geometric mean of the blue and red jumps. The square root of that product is 3.1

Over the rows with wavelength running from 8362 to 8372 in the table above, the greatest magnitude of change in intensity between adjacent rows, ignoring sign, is 2.0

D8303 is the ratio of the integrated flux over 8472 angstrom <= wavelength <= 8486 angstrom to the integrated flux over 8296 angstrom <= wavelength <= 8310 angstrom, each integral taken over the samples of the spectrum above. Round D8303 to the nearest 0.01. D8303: 1.03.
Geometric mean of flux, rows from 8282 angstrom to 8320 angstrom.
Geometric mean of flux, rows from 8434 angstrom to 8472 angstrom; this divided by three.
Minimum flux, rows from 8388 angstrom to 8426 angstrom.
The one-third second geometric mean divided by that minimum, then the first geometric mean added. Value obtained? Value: 10.7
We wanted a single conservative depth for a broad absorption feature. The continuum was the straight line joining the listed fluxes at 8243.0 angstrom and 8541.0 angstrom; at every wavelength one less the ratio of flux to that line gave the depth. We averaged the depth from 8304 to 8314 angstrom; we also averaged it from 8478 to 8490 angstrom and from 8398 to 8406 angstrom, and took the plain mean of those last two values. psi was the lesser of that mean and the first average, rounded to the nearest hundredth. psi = -0.02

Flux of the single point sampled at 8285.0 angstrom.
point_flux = 11.3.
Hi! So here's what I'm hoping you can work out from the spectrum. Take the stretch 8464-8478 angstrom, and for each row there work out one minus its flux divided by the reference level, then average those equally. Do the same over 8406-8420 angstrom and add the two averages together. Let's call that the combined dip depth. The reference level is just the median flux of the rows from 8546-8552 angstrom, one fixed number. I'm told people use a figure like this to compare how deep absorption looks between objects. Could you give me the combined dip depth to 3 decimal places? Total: -0.030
